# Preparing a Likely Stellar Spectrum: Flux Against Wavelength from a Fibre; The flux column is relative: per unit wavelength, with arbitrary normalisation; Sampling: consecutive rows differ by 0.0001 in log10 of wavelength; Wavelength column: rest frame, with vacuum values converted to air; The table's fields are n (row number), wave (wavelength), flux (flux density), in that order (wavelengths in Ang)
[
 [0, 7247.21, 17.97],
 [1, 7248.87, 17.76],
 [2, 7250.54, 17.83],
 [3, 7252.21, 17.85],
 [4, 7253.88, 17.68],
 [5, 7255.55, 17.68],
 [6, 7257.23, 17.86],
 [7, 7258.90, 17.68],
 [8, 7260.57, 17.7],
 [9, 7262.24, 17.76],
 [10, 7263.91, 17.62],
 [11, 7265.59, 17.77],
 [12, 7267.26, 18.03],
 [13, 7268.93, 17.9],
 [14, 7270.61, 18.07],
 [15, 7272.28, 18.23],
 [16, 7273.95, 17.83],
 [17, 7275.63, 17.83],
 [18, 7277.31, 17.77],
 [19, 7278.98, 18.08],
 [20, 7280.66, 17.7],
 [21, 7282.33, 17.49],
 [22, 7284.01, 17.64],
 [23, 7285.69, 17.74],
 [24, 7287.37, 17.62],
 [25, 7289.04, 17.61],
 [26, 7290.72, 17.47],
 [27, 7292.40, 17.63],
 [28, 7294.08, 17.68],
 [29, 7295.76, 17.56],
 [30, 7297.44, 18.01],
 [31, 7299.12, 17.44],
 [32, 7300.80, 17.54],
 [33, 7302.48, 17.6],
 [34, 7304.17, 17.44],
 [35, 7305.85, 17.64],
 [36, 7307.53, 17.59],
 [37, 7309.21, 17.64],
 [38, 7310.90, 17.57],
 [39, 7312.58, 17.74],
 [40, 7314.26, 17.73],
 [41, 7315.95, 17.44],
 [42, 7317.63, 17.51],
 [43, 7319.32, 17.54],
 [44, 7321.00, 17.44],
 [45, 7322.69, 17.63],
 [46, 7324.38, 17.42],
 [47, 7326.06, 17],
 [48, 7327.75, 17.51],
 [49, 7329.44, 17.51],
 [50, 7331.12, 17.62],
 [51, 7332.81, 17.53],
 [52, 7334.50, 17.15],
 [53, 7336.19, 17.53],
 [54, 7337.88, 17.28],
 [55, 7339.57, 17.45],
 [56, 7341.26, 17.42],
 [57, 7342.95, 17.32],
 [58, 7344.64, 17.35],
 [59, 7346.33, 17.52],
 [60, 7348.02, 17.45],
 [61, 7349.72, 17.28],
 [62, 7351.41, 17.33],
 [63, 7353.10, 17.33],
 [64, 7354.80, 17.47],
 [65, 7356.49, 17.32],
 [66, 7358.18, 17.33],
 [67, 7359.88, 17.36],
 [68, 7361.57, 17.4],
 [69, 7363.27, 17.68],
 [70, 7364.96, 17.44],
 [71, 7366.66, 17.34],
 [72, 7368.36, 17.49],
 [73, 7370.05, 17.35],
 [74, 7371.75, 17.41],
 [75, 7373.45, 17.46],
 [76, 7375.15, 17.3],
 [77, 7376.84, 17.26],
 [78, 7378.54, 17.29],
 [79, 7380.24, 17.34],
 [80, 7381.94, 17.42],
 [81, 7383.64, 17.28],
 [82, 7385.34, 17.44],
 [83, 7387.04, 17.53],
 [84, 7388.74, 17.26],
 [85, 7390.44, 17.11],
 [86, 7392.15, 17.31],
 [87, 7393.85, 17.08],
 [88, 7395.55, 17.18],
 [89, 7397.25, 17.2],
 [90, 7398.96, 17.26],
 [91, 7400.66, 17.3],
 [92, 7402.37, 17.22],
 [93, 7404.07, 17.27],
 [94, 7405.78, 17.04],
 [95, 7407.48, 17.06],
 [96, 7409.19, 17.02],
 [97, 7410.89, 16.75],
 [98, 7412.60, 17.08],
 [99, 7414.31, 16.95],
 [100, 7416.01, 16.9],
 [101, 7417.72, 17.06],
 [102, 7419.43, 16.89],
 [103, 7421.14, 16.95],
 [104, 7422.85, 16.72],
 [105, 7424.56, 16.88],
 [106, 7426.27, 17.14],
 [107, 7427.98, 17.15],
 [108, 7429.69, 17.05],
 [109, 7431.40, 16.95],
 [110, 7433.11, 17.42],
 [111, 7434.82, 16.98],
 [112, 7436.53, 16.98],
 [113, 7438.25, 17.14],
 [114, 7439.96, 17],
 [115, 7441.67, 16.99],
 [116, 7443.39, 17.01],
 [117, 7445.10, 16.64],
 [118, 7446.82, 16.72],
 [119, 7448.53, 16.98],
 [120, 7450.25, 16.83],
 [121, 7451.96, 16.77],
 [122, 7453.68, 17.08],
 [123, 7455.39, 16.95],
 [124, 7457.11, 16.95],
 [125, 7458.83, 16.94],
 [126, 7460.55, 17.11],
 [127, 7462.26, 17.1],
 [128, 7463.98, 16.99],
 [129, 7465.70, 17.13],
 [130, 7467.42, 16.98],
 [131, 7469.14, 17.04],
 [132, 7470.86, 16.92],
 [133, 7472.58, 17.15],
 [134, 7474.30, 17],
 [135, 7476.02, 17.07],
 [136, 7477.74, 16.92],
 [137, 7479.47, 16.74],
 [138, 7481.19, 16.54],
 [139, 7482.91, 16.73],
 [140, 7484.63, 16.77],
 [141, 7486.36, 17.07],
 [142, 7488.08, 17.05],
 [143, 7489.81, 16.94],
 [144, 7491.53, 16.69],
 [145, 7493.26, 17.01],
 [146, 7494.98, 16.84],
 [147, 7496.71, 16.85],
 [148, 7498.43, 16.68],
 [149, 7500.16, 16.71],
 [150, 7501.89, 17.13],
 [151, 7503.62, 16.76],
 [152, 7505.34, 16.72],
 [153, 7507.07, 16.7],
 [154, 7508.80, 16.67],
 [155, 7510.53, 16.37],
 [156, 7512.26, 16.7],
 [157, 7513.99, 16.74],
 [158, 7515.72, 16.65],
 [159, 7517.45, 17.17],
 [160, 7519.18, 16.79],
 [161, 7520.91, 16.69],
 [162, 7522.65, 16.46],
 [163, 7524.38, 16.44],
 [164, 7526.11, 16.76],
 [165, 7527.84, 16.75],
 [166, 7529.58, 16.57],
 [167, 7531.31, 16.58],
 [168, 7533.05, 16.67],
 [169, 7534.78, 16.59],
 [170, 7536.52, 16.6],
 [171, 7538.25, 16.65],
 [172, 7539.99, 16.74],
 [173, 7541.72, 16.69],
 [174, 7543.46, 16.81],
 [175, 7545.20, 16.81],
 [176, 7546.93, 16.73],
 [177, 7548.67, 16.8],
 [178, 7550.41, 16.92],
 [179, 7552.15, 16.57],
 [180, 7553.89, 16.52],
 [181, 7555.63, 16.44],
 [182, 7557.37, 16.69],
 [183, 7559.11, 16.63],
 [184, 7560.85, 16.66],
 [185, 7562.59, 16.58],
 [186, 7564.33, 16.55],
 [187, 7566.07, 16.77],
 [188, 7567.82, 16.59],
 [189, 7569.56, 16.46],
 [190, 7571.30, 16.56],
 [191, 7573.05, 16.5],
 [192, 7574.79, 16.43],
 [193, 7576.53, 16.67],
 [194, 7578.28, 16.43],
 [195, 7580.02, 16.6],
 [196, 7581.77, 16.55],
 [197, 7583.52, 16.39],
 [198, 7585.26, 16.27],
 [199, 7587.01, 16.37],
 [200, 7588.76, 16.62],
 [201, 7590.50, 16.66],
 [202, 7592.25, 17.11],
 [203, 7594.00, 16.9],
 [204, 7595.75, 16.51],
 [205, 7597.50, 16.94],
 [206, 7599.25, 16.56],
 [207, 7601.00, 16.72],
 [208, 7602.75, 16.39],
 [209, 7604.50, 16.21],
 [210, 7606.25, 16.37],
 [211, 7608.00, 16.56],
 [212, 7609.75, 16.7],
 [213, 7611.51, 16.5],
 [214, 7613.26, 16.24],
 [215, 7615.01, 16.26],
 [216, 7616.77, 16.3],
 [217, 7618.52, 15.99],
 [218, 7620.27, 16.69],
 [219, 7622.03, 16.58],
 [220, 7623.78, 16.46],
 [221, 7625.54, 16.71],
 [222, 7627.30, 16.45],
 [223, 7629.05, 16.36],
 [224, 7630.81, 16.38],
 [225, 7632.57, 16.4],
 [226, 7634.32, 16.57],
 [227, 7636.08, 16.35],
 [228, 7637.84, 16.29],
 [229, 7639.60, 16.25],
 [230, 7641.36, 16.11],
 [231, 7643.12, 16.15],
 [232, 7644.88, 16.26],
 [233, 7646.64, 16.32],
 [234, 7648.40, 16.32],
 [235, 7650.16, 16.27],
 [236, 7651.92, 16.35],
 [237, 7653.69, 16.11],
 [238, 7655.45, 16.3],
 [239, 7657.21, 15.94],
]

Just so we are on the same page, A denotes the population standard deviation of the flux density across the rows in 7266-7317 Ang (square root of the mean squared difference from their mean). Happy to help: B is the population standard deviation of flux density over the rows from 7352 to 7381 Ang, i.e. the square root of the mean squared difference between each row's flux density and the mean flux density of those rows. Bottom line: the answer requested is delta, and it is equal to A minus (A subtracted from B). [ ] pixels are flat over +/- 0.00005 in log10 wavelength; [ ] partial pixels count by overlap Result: 0.31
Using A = 0.21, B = 0.10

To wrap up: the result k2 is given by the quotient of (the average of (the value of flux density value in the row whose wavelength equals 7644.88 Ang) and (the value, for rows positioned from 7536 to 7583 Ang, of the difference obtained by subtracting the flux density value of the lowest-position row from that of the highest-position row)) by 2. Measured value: 4.05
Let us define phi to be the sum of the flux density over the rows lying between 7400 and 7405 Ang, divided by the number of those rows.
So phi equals 17.3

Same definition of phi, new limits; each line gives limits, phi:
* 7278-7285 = 17.7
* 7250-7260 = 17.8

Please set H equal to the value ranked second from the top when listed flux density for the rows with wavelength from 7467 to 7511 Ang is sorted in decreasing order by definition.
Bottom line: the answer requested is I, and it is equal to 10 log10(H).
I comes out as 12.3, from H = 17.13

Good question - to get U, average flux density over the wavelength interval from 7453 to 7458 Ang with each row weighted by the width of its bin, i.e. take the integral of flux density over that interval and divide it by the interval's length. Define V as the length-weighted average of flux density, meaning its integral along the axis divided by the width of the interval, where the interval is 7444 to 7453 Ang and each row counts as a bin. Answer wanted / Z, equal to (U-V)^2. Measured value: 0.04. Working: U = 17.0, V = 16.8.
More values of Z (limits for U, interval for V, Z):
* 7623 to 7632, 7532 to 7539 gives 0.03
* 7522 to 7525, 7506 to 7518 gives 0.06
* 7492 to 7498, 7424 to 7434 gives 0.05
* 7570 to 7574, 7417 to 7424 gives 0.13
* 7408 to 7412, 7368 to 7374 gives 0.27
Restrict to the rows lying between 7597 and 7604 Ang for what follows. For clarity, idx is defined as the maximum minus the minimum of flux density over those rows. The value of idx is 0.55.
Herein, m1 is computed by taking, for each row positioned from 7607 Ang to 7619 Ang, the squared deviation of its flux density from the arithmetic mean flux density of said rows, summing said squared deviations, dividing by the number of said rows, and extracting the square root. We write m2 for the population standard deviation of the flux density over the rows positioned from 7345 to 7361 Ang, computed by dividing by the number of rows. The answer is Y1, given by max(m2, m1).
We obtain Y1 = 0.22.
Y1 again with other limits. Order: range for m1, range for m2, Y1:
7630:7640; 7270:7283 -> 0.22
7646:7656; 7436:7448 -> 0.16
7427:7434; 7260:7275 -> 0.19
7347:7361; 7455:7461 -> 0.07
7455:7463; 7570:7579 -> 0.09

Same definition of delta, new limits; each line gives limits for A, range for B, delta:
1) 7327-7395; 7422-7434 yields 0.04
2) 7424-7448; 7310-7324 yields 0.26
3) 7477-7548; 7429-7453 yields 0.16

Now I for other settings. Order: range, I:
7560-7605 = 12.3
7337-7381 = 12.4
